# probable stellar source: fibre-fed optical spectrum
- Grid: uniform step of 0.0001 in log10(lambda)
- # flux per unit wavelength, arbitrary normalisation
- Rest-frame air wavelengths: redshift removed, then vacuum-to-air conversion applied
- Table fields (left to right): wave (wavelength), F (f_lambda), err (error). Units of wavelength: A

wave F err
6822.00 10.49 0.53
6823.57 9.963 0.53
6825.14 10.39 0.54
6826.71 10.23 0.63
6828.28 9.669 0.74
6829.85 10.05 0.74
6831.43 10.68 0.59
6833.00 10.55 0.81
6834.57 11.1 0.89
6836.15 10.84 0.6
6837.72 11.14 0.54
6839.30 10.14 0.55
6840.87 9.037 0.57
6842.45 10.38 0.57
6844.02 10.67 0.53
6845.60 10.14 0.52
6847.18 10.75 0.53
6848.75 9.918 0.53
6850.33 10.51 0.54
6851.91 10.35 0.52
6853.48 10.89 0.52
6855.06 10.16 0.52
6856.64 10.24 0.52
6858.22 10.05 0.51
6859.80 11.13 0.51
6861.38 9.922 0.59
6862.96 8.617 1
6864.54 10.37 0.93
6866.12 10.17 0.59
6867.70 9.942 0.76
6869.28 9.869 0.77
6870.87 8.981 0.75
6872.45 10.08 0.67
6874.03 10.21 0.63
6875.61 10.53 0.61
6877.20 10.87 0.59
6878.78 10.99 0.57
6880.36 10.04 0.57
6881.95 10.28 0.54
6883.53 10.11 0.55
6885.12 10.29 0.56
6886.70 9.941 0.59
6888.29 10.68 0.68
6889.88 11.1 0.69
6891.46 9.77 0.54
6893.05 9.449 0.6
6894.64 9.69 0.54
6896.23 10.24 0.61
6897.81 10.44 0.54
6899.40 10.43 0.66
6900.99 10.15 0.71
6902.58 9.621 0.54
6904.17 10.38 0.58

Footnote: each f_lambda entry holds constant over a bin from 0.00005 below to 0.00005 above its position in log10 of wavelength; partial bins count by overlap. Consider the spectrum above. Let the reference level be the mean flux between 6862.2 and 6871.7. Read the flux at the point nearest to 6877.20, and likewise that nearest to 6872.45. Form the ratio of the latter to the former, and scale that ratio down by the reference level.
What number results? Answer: 0.096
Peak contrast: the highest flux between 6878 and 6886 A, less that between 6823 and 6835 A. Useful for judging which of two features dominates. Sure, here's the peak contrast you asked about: -0.1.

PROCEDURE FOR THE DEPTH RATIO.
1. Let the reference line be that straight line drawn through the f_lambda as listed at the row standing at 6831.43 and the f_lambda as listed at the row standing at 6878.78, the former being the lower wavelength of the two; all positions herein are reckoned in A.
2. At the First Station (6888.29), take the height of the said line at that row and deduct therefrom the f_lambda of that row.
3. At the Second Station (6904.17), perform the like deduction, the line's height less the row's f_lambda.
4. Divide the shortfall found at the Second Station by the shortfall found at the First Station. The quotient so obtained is 2.1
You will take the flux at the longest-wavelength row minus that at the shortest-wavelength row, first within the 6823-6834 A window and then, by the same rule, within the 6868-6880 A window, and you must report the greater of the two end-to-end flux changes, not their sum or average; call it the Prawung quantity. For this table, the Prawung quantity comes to 1.1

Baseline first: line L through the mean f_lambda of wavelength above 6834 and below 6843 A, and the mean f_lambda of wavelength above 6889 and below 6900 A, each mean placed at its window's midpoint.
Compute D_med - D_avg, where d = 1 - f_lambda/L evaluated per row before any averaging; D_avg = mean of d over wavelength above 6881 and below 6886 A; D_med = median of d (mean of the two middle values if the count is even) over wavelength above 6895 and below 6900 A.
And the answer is -0.028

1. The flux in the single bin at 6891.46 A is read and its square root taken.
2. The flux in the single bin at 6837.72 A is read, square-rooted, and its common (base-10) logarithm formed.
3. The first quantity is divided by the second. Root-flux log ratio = 5.97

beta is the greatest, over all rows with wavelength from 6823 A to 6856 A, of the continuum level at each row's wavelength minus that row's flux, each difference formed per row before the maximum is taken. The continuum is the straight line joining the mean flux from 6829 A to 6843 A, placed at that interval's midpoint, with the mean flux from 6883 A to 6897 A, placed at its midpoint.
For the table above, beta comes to 1.4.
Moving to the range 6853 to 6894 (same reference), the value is 1.7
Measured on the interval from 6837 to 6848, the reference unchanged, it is 1.4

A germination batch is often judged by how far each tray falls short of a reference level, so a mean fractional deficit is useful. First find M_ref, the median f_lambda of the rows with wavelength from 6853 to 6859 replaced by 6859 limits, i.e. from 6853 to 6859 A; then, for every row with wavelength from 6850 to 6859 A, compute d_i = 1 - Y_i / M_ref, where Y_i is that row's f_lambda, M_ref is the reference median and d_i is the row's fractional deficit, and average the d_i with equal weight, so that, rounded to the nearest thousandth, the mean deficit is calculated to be -0.016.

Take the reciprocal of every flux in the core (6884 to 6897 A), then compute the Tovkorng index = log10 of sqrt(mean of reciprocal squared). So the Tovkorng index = -1.00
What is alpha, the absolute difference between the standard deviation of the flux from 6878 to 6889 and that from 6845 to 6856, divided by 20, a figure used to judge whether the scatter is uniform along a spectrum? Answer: 0.001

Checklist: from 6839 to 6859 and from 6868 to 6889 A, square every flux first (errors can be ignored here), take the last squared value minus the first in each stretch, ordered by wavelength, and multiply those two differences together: -30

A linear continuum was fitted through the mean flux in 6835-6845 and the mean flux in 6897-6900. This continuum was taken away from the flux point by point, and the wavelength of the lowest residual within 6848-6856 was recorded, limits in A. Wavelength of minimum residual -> 6848.75 A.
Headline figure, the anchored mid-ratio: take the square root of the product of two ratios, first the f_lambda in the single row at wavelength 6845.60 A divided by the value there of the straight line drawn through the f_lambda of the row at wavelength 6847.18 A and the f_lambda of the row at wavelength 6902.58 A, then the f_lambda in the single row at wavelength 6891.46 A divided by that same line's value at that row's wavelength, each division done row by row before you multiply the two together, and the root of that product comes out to 0.97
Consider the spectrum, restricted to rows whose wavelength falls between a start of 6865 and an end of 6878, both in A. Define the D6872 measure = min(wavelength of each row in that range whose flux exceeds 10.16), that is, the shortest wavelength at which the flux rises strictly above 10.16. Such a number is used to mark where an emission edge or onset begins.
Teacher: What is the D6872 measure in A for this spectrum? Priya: 6866.12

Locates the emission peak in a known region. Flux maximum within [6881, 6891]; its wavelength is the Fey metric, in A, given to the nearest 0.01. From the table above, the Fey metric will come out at 6889.88 A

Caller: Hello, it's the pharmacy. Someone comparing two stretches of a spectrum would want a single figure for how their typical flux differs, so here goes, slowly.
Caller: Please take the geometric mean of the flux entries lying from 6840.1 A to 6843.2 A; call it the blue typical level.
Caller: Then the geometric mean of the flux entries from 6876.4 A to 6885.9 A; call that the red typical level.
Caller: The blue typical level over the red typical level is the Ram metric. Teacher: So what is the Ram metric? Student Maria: 0.93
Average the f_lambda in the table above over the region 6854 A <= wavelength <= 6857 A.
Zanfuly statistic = 10.2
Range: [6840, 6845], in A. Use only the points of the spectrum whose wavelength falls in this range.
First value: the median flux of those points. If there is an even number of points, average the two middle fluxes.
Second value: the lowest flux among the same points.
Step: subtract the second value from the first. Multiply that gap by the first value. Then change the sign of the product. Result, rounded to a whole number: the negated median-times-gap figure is -14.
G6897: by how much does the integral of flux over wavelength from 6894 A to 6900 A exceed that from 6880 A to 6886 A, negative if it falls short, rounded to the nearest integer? 0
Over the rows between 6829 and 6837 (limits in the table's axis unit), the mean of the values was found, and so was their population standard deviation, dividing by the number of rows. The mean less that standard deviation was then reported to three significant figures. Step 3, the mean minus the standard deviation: 10.3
